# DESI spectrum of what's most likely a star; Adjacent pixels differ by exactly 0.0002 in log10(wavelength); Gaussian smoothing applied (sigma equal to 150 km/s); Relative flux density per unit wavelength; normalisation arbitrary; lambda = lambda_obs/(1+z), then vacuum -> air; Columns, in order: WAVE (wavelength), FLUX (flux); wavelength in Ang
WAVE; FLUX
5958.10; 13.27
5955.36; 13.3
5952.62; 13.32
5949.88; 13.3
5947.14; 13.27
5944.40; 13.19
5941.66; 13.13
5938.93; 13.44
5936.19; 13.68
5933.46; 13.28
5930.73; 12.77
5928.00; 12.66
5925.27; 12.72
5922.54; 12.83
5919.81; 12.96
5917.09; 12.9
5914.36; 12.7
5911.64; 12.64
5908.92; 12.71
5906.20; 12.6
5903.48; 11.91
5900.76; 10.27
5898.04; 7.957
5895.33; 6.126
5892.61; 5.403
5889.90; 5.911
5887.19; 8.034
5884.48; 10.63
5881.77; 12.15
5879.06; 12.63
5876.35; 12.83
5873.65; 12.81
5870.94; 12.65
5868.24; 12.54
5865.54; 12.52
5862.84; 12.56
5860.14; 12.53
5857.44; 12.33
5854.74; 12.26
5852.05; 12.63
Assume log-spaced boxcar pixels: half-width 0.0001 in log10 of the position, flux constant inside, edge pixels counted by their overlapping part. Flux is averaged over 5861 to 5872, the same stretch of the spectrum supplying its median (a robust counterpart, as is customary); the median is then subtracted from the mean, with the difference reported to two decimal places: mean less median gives 0.02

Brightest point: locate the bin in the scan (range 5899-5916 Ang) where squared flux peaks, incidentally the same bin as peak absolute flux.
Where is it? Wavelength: 5908.92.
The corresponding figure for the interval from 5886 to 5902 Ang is 5900.76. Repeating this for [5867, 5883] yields 5876.35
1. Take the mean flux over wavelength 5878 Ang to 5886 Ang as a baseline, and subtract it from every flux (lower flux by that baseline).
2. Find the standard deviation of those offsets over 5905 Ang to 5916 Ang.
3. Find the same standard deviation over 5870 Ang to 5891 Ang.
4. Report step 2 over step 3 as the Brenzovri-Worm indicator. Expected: 0.0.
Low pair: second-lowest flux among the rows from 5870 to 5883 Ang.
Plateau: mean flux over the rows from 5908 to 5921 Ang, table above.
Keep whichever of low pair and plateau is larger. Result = 12.8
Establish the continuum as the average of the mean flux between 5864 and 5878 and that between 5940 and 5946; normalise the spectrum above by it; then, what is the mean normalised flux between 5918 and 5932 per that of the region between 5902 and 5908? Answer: 1.04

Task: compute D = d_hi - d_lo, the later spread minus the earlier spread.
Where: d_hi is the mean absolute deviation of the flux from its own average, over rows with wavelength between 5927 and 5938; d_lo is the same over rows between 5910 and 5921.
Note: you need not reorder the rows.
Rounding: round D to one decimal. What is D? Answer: 0.3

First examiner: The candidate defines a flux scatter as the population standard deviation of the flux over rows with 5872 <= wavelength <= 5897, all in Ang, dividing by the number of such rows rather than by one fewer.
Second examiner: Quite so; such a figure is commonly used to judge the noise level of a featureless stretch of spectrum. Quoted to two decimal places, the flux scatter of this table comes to 3.04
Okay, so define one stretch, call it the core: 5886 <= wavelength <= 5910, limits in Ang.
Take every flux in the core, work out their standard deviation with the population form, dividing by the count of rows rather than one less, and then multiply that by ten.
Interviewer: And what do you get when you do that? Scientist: 28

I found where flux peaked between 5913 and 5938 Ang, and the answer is 5936.19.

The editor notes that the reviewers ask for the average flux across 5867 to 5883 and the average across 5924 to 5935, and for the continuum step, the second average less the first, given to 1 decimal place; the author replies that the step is 0.3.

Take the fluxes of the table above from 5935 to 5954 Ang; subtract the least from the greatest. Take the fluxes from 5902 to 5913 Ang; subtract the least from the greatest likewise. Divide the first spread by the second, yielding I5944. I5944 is 0.69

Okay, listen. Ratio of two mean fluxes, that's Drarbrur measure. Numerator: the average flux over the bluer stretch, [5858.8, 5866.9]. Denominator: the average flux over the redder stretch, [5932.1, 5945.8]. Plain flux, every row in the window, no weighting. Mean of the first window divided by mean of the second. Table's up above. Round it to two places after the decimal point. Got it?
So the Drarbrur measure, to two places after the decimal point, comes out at 0.94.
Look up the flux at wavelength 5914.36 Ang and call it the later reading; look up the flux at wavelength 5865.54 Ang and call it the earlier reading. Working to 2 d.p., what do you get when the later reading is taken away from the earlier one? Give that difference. -0.18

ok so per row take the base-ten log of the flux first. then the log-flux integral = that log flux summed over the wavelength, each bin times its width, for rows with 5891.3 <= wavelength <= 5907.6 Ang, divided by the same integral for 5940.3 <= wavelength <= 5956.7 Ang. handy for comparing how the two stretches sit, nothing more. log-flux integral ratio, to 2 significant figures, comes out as 0.83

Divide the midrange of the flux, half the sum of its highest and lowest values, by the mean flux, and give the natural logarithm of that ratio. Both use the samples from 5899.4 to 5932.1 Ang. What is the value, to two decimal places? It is -0.07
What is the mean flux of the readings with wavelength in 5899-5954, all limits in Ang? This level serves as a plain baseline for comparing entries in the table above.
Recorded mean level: 13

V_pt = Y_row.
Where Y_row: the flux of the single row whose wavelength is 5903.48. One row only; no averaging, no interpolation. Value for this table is 11.91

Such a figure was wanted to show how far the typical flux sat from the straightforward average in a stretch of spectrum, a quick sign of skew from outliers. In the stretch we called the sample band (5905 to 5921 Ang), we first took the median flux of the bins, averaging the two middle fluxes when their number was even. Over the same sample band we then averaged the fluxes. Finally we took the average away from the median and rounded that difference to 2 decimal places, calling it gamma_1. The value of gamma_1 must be -0.05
